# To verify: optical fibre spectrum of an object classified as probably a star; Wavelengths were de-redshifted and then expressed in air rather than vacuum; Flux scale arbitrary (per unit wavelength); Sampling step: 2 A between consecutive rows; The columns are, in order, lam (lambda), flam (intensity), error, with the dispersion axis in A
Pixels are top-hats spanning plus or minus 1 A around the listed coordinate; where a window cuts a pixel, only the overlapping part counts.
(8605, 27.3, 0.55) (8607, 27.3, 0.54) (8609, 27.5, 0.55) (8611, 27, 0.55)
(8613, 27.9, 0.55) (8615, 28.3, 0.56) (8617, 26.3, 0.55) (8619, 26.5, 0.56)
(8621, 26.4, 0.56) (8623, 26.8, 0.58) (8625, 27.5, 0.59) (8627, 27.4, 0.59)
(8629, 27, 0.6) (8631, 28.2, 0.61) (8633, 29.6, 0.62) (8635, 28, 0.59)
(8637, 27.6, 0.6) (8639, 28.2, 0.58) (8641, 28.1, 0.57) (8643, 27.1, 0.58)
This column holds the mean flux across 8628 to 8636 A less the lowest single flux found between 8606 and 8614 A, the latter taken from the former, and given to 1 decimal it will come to 1.2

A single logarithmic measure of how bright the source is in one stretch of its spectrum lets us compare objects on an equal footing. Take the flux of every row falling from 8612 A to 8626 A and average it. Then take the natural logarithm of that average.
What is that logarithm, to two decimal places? 3.30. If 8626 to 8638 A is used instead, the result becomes 3.33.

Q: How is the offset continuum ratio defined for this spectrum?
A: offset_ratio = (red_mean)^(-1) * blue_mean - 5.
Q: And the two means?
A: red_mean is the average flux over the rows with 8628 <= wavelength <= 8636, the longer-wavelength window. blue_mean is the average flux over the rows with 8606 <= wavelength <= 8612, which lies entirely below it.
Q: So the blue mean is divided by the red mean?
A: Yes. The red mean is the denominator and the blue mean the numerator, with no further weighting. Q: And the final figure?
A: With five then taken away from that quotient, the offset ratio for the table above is -4.03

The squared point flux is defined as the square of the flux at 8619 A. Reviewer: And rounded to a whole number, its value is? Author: 702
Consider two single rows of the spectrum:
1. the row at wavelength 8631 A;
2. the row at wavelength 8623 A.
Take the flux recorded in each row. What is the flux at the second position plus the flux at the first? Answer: 55.0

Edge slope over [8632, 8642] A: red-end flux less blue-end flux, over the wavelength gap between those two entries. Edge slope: -0.19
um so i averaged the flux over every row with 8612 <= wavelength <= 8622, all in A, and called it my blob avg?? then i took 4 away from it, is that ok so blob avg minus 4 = 23.1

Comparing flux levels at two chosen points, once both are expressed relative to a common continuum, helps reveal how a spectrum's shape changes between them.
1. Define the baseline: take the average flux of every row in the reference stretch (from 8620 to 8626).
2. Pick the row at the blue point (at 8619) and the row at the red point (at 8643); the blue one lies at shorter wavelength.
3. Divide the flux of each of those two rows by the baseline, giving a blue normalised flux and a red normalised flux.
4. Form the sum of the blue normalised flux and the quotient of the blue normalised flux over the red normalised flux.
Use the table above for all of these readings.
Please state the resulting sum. 1.96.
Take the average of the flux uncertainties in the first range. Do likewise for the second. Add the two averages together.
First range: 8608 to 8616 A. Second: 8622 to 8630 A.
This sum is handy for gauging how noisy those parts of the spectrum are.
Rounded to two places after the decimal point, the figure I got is 1.14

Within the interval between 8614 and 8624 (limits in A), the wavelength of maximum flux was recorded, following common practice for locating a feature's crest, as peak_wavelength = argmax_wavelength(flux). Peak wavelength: 8615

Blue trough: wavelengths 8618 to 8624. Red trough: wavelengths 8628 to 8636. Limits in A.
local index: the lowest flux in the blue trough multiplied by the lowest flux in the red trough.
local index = 713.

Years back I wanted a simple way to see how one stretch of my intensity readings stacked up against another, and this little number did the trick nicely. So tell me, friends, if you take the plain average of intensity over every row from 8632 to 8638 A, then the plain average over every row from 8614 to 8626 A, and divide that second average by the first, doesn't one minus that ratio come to 0.05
